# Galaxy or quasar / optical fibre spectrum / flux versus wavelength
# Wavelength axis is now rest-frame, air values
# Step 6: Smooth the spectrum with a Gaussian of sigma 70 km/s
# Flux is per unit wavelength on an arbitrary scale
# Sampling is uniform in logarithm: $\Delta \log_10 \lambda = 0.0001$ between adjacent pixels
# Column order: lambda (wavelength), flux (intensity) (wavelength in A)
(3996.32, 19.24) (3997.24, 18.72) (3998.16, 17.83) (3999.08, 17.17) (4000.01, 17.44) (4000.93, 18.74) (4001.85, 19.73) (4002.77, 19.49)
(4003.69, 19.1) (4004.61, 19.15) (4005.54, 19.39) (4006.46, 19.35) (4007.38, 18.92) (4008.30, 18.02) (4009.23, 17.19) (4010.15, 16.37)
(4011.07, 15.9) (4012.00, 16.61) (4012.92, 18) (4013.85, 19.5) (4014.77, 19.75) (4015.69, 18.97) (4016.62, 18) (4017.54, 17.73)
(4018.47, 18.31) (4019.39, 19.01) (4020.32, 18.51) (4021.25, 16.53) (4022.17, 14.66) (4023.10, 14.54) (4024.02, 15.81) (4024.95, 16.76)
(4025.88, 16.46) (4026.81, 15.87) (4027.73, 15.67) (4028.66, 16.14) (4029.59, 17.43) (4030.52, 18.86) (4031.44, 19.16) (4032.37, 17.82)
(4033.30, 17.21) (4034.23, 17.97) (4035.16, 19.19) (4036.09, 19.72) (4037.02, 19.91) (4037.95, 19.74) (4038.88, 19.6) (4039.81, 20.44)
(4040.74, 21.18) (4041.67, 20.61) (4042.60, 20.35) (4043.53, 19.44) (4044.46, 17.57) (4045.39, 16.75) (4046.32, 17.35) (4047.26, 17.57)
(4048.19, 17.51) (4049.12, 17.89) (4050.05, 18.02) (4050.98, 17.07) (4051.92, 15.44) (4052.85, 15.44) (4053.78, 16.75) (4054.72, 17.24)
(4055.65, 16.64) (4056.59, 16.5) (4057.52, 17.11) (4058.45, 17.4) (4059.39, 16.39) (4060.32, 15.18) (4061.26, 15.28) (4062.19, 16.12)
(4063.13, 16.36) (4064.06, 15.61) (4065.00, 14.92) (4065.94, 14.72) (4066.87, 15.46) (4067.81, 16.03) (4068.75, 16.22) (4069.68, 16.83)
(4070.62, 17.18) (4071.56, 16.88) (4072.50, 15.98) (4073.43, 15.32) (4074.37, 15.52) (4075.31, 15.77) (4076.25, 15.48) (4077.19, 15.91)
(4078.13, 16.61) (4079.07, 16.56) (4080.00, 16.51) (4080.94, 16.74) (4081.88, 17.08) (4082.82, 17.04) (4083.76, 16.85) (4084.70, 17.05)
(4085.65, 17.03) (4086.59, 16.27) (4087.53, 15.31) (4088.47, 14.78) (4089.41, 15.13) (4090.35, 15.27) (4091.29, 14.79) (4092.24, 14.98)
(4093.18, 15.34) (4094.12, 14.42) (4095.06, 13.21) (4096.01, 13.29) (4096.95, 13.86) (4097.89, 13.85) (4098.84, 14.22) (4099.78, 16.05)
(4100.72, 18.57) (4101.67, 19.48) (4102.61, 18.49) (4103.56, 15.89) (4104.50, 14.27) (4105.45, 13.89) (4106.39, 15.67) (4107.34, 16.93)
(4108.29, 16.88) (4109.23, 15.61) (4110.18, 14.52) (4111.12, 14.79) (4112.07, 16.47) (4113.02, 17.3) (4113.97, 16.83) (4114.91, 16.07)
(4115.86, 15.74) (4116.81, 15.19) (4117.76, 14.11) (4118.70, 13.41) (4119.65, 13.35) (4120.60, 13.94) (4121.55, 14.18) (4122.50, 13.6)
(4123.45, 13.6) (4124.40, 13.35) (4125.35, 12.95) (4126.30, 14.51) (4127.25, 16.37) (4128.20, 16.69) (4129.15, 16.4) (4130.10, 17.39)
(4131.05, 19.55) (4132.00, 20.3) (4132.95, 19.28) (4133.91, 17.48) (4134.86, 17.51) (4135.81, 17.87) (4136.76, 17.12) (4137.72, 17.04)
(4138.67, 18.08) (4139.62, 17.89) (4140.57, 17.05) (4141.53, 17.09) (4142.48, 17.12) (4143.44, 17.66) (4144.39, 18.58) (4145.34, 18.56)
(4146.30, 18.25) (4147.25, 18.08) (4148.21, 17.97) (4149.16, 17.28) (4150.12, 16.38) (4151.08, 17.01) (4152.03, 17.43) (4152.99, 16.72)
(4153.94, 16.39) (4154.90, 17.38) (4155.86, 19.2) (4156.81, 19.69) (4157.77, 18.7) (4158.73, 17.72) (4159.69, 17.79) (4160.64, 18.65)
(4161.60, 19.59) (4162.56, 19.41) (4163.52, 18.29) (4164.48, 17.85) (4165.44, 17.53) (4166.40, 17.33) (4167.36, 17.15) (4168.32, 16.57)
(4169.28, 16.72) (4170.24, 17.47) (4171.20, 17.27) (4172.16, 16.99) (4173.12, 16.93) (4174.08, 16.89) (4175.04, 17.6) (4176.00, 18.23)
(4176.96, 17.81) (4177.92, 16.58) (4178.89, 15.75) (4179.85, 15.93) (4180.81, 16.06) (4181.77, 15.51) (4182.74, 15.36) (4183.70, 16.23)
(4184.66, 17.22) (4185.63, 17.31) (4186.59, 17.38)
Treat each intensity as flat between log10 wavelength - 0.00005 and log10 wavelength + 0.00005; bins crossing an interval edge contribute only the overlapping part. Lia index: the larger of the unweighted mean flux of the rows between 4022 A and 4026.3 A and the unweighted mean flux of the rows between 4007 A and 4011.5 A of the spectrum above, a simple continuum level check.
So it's 17.3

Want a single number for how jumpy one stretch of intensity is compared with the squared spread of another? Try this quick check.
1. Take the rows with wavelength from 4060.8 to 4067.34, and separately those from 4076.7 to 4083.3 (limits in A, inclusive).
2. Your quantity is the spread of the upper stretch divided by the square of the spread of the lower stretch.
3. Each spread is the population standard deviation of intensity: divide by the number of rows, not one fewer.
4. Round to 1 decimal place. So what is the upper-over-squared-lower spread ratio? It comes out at 1.2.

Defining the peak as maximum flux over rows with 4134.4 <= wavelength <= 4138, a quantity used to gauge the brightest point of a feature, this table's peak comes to 17.87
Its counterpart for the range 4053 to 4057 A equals 17.24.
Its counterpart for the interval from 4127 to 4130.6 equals 17.39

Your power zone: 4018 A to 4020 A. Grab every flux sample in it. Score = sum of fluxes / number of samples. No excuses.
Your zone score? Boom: 19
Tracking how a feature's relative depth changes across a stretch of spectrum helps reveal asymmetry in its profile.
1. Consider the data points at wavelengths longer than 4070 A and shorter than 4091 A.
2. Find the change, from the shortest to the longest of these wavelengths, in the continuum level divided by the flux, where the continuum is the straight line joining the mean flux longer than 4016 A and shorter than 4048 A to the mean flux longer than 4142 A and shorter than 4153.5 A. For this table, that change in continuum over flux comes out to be 0.13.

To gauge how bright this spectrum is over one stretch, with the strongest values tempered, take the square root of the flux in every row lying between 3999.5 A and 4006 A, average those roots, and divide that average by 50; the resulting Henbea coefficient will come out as 0.087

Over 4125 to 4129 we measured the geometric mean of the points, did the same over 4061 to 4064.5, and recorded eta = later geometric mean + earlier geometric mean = 31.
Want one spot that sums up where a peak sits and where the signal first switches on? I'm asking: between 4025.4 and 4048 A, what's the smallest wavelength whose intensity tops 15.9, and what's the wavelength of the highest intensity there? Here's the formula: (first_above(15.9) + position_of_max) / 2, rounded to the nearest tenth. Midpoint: 4033.3 A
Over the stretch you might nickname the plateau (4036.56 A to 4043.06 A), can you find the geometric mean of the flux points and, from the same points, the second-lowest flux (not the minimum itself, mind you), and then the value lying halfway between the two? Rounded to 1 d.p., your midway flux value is 20.0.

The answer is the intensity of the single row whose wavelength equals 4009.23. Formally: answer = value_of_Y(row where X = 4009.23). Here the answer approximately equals 17.19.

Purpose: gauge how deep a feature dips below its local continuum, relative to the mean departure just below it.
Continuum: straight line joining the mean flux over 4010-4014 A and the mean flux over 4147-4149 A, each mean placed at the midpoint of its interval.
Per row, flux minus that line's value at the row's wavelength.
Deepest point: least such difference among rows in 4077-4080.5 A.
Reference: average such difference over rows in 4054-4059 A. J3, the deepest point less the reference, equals -1.2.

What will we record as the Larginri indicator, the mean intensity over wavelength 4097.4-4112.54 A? 16.0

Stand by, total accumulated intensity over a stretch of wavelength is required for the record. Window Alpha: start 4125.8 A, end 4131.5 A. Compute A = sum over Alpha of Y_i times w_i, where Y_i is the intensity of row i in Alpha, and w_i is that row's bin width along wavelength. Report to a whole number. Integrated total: 96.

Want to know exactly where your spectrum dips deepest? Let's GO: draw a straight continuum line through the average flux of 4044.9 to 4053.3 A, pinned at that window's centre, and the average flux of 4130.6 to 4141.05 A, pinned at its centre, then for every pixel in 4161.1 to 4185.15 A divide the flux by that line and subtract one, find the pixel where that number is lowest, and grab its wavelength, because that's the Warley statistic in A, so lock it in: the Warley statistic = 4182.74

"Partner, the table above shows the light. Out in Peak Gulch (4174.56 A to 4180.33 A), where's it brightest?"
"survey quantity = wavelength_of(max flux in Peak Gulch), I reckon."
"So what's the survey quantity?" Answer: 4176.00 A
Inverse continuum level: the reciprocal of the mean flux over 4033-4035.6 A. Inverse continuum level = 0.055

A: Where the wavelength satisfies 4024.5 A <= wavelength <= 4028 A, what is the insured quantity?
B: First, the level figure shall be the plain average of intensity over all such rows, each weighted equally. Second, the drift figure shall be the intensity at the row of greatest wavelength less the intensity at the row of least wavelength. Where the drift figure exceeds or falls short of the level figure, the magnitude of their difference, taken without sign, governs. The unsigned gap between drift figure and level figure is 17.3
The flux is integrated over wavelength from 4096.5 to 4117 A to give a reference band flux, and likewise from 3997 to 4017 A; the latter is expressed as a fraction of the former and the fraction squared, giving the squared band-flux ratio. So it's 1.26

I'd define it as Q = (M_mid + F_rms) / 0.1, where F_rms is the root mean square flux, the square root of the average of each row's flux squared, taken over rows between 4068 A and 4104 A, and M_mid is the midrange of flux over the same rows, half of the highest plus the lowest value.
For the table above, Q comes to 323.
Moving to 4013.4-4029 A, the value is 344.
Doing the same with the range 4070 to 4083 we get 326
